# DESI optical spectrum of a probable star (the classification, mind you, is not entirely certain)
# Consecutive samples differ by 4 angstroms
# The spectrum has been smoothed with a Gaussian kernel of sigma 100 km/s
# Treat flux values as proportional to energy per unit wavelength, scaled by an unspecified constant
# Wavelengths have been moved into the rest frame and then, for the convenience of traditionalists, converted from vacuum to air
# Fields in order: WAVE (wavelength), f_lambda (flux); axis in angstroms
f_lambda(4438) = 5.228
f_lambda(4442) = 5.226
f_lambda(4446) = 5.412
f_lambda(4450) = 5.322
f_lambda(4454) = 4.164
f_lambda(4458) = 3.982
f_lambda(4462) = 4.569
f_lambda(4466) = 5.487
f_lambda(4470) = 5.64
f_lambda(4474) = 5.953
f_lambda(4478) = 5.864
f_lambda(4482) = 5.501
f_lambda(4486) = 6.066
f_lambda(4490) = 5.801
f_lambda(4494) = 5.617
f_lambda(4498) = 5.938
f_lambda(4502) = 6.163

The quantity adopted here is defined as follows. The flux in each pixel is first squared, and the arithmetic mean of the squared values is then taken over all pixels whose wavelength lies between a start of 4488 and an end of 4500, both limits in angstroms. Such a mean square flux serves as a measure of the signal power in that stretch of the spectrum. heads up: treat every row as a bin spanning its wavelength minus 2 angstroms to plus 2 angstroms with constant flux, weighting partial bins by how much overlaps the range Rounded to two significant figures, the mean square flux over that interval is 33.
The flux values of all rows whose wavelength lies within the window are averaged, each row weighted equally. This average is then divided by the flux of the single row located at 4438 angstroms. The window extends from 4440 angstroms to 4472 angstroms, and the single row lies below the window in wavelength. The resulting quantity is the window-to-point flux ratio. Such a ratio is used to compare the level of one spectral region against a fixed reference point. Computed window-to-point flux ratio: 0.95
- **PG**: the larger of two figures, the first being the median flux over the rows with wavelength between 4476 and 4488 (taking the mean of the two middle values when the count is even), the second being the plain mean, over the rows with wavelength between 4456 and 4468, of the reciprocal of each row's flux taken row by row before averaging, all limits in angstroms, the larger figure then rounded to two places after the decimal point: 5.86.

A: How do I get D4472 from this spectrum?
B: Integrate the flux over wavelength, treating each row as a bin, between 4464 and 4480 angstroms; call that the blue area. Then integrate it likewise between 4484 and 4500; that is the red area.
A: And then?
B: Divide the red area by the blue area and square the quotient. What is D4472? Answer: 1.0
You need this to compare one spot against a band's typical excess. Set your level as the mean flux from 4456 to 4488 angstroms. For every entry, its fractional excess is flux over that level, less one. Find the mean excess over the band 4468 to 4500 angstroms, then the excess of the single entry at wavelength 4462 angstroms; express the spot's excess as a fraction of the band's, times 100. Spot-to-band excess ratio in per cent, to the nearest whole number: -196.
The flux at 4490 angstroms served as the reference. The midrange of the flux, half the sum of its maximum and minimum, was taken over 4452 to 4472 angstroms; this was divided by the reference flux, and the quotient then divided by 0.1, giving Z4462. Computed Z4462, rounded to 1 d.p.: 8.3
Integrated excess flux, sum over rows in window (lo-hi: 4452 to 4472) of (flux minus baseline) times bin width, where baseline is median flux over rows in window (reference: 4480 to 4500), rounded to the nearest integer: -21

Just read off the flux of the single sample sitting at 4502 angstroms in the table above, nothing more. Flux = 6.163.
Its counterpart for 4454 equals 4.164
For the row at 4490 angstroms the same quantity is 5.801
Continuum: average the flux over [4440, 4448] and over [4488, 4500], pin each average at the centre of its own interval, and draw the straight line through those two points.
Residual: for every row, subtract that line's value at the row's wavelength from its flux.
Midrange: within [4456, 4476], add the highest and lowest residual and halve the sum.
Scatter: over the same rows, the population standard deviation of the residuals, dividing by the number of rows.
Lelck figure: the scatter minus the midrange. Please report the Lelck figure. 1.2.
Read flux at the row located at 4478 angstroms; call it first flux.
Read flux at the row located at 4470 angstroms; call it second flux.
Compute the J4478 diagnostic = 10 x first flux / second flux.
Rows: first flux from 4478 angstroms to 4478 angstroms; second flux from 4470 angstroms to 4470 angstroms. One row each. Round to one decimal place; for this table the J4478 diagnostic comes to 10.4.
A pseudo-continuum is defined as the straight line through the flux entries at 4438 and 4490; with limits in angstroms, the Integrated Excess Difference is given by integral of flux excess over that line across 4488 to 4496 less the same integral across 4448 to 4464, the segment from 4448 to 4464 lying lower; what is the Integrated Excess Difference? 14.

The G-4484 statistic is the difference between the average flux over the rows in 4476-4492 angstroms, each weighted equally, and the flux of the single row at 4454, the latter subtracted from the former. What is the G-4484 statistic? 1.6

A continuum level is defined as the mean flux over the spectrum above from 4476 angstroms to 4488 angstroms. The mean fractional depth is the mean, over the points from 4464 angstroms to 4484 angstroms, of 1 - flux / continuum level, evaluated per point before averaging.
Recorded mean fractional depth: 0.02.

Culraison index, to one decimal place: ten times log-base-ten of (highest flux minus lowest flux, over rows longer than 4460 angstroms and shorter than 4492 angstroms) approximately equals 1.8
